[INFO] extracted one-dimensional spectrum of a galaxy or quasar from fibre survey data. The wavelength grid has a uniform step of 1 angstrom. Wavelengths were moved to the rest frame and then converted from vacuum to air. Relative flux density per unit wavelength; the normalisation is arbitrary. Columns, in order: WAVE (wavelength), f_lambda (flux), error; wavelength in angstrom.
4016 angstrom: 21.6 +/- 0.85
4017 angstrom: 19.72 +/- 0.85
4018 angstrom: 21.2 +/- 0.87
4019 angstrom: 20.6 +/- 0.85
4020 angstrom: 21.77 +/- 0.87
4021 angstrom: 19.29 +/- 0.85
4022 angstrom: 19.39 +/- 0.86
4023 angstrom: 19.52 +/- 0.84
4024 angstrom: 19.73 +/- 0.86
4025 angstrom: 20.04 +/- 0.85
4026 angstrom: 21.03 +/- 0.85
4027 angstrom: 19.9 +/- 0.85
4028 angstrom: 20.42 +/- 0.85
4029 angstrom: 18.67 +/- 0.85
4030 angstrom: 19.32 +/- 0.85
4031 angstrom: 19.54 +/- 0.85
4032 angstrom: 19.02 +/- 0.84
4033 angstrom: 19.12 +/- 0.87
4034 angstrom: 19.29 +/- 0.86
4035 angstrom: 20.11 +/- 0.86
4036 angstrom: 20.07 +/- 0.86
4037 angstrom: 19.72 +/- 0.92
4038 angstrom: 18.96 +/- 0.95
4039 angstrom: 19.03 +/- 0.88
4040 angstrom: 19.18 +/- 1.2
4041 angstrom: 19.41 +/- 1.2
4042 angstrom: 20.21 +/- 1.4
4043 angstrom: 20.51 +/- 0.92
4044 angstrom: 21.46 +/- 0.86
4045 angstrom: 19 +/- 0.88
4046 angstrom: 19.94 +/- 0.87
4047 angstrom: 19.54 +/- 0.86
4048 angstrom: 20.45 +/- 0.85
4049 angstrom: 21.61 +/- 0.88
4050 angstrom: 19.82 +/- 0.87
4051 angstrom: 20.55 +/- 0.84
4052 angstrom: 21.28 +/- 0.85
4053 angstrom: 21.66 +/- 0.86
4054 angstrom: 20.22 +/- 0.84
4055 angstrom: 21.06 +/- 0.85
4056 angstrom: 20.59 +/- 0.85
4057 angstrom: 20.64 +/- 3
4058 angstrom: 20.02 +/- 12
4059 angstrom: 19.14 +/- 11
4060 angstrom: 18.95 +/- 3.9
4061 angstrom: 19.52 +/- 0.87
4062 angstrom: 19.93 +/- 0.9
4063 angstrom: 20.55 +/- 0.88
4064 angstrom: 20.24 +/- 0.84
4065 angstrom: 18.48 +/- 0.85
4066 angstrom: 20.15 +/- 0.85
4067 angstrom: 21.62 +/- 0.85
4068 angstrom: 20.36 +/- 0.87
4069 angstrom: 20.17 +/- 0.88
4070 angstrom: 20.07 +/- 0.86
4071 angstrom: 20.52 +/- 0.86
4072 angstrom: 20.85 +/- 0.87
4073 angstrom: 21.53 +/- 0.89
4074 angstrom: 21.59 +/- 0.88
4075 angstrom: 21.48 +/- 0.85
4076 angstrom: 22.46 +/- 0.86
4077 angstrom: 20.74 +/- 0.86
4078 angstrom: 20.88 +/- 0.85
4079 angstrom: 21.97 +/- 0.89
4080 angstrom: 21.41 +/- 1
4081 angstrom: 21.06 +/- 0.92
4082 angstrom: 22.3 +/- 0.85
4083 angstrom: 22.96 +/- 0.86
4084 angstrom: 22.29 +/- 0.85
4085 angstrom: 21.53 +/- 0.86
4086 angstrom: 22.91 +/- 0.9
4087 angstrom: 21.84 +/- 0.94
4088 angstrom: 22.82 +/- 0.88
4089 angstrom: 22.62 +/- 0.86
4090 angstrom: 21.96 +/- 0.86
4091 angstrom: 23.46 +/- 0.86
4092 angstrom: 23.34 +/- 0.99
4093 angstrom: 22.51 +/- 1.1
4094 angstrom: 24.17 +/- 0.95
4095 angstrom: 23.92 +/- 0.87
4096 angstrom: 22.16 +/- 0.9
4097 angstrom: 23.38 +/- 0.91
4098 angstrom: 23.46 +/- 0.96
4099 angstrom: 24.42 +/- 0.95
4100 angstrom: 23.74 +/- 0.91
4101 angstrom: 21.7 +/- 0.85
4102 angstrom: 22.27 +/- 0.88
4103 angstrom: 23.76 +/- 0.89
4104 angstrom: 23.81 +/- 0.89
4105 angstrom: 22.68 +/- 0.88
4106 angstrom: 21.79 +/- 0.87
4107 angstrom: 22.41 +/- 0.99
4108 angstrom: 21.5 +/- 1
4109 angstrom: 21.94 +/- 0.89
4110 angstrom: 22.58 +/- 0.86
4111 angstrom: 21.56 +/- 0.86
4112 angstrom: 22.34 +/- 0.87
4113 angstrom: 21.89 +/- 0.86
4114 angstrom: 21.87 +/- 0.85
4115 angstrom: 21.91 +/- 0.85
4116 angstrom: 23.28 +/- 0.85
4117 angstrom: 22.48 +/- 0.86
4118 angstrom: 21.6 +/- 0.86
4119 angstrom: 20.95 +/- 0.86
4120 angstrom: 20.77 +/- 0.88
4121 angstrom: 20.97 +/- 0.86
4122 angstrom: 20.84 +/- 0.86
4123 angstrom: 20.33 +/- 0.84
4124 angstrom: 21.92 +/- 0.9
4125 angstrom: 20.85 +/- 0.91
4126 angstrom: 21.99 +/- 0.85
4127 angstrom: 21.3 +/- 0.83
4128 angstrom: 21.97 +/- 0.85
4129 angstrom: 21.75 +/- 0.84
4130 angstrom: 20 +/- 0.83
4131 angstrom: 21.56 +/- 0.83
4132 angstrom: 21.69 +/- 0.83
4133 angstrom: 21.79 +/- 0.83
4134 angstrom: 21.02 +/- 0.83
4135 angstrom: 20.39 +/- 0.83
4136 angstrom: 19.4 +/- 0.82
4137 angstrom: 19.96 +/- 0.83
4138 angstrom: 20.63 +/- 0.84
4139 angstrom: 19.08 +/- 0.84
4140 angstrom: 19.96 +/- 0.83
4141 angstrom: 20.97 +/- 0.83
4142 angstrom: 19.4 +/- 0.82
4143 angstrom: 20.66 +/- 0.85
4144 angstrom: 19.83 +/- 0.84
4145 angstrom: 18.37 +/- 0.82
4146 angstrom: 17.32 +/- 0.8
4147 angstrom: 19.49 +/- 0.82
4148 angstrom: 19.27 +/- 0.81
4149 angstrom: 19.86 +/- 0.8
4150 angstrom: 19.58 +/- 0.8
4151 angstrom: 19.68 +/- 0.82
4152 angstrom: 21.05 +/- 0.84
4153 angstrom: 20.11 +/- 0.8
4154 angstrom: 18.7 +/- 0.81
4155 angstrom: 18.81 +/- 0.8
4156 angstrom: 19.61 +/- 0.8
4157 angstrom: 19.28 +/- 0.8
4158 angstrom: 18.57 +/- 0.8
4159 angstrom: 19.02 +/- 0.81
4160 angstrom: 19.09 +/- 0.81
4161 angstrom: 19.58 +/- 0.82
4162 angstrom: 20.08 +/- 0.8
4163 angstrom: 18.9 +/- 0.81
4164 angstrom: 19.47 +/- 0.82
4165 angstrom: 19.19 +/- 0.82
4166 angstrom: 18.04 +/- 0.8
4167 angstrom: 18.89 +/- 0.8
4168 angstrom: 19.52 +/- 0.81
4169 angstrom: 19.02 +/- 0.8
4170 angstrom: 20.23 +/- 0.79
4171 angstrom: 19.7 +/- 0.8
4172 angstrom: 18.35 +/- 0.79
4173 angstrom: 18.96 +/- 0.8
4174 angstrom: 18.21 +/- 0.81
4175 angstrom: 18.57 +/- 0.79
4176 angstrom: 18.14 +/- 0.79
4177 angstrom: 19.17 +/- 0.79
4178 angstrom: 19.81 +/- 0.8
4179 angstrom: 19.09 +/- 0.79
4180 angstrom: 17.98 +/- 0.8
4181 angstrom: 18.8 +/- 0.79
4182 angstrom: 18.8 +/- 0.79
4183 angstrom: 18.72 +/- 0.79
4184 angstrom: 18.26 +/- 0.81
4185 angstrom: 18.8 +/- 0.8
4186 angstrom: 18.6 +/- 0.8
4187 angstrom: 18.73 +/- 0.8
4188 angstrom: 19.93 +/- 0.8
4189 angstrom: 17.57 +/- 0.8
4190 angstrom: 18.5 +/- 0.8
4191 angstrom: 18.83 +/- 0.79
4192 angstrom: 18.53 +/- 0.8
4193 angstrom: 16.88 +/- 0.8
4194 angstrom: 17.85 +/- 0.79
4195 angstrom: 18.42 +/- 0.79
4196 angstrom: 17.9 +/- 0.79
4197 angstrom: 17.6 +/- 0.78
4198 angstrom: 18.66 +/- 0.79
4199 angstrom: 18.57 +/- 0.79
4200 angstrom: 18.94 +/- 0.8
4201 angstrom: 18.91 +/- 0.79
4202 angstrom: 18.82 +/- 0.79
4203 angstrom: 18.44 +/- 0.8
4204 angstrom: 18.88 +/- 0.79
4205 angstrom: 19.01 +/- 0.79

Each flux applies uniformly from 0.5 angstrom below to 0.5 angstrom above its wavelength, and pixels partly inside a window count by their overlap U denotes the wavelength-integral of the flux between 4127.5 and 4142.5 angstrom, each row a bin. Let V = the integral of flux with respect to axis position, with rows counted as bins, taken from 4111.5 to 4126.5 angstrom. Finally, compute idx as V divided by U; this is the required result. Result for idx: 1.05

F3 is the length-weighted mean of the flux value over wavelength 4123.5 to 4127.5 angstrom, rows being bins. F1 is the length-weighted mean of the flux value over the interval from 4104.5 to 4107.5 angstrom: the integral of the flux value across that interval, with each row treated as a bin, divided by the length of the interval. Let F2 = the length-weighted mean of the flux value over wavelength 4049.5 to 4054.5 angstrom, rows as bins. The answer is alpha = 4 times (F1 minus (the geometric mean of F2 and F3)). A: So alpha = 4.7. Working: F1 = 22.3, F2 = 20.7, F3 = 21.5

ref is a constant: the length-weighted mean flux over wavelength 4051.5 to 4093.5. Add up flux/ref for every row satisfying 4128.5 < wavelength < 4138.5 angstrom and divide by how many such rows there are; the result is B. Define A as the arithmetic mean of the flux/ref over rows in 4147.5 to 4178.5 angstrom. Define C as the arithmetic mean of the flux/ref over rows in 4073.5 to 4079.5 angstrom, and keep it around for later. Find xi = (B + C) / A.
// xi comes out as 2.20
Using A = 0.91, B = 0.98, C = 1.016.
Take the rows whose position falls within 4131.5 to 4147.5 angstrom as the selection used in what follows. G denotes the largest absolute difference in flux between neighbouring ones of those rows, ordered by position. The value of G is 2.2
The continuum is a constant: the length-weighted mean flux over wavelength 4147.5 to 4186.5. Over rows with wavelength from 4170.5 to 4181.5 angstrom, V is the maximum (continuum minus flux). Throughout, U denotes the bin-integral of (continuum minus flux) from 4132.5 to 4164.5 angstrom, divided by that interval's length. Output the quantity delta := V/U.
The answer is -2.1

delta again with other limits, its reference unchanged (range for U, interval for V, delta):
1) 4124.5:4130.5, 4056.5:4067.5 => -0.3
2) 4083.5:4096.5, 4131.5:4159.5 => -0.5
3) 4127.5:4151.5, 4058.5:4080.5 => -0.6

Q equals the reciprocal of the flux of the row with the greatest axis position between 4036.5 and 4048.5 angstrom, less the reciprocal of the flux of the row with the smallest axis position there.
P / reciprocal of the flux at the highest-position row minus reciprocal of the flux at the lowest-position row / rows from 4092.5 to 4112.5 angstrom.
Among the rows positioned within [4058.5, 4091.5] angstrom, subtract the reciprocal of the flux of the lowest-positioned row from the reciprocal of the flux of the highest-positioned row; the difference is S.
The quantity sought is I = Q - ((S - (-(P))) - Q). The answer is 0.0057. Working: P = 0.0003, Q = -0.002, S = -0.010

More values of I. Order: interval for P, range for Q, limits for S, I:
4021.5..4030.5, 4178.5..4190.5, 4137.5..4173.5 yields -0.0011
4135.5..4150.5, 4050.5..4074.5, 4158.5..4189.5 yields -0.0086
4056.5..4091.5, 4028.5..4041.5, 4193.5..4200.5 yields 0.0050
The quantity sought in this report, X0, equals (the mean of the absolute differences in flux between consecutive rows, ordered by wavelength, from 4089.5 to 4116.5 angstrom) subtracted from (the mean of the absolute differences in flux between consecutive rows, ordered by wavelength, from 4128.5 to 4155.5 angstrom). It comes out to 0.09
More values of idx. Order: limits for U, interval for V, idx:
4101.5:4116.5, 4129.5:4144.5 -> 0.91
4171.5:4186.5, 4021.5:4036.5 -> 1.05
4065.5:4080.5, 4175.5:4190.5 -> 0.89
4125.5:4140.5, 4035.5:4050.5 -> 0.96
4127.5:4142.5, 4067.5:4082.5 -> 1.03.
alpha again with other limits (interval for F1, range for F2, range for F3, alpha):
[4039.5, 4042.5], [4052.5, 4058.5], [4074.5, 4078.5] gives -5.8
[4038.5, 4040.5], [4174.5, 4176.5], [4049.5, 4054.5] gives -1.6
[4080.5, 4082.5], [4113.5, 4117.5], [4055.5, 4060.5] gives 2.4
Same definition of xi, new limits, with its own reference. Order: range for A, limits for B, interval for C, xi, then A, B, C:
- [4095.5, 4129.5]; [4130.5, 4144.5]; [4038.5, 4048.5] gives 1.82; 1.04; 0.97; 0.938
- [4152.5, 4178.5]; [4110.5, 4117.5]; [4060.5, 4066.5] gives 2.20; 0.90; 1.05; 0.935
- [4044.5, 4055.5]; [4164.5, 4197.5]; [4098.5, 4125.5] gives 1.99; 0.97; 0.88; 1.042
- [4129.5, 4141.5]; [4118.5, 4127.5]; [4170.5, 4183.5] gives 1.94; 0.97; 1.00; 0.887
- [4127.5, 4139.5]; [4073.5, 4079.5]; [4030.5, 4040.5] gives 1.97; 0.98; 1.02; 0.916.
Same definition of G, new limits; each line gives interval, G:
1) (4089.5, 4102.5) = 2.0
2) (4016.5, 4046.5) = 2.5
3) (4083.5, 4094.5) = 1.7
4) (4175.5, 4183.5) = 1.1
